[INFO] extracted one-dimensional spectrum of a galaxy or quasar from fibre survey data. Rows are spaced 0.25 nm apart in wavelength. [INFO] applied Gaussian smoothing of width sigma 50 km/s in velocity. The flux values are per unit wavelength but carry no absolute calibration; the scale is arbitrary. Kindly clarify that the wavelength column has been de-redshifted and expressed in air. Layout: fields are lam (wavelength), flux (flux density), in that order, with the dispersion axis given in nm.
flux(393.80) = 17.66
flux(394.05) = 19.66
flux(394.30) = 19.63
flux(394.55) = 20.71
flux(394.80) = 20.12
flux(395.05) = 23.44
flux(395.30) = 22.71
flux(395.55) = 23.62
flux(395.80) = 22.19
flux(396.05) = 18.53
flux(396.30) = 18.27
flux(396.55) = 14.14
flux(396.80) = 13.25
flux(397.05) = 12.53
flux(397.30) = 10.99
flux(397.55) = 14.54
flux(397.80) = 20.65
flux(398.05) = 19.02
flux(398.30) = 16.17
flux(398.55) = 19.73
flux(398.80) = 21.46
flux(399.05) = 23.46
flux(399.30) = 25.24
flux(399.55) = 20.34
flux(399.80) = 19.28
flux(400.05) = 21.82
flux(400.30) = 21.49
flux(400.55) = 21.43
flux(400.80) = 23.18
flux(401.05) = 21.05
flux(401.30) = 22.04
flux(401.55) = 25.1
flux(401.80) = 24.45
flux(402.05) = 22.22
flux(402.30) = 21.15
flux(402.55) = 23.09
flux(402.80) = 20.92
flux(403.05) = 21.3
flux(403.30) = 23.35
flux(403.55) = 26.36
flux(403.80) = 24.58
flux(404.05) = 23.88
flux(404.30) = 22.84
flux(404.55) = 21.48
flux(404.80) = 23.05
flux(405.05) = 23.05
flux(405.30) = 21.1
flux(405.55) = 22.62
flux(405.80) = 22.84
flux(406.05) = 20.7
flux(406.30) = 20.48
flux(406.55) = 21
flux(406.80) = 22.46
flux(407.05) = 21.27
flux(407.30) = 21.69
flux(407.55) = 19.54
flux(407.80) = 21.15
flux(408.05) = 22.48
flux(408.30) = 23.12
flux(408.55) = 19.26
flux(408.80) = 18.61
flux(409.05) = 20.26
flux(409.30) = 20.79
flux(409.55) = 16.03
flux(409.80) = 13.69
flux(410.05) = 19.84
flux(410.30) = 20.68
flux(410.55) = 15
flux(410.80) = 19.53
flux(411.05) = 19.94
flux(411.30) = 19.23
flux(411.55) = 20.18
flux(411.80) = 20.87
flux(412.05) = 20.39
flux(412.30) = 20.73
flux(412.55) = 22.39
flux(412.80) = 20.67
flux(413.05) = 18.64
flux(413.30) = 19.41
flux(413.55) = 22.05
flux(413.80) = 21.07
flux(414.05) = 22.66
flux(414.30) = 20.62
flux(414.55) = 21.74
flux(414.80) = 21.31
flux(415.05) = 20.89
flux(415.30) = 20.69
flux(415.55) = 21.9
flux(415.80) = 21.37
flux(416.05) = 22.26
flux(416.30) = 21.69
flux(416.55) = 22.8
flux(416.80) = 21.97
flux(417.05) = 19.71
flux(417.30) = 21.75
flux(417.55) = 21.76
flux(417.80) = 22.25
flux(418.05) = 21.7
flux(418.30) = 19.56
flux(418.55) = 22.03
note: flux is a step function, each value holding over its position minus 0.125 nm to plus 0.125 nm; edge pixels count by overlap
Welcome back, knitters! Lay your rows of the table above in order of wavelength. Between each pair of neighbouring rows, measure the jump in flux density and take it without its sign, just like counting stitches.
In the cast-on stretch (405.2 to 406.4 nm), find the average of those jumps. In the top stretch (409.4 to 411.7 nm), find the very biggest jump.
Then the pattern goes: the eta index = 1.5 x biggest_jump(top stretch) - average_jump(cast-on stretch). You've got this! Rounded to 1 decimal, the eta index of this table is 8.2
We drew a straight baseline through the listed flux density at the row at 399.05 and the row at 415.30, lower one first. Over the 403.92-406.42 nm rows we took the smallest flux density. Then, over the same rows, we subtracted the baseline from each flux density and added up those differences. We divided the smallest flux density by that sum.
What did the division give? -10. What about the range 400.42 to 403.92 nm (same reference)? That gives -27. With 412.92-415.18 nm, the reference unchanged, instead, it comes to 71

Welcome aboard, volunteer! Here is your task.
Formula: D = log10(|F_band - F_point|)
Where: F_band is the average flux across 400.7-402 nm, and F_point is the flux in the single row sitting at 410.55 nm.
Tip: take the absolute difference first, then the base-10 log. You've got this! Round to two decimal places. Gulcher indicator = 0.91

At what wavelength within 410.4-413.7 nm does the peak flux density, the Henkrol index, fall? 412.55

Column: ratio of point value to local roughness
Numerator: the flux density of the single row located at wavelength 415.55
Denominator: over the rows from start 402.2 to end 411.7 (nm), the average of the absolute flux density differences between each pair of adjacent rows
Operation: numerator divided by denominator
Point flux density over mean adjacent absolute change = 12.6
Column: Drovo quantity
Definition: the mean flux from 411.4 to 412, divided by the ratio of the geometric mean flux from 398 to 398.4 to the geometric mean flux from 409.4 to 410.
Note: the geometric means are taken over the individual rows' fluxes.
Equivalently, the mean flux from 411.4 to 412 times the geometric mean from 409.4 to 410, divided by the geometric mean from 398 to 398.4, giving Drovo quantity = 17.3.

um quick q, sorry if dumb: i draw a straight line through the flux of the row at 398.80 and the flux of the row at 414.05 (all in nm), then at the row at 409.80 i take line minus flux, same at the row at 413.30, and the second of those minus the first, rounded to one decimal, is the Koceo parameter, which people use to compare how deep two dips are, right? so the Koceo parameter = -5.4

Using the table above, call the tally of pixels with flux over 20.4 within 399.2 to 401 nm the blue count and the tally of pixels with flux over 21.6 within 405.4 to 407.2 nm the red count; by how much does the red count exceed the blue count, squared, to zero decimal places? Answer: 4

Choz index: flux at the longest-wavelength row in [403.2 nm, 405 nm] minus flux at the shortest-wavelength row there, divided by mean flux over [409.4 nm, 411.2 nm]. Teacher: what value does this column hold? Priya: -0.02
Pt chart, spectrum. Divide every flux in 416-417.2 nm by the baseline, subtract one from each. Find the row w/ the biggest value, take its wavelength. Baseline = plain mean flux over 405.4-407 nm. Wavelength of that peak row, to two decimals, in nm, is 416.55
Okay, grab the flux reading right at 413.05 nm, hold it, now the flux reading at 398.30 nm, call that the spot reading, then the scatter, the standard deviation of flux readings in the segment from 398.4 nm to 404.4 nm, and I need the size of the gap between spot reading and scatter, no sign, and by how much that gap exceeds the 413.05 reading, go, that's -4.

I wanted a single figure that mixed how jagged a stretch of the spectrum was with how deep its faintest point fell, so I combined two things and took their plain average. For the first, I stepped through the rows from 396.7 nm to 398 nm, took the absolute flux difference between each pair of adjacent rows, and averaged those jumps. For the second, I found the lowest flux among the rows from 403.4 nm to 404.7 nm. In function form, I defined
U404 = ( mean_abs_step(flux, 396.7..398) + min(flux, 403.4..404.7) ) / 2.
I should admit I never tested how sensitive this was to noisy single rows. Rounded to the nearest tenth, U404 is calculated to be 12.2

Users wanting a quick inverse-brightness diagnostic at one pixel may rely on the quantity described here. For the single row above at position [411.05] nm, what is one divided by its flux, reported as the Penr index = 0.0502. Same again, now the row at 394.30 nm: 0.0509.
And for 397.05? 0.0798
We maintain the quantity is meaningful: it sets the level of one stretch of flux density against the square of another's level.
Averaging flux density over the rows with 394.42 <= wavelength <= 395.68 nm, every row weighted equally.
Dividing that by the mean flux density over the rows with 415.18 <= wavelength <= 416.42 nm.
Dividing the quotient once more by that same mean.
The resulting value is 0.047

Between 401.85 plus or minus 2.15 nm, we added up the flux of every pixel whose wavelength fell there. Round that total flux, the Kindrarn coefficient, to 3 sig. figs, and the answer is 383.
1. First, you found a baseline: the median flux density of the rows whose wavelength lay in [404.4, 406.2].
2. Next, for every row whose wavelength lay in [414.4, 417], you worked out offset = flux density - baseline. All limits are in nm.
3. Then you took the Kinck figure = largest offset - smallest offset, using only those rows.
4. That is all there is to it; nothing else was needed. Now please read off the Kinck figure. 2.1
